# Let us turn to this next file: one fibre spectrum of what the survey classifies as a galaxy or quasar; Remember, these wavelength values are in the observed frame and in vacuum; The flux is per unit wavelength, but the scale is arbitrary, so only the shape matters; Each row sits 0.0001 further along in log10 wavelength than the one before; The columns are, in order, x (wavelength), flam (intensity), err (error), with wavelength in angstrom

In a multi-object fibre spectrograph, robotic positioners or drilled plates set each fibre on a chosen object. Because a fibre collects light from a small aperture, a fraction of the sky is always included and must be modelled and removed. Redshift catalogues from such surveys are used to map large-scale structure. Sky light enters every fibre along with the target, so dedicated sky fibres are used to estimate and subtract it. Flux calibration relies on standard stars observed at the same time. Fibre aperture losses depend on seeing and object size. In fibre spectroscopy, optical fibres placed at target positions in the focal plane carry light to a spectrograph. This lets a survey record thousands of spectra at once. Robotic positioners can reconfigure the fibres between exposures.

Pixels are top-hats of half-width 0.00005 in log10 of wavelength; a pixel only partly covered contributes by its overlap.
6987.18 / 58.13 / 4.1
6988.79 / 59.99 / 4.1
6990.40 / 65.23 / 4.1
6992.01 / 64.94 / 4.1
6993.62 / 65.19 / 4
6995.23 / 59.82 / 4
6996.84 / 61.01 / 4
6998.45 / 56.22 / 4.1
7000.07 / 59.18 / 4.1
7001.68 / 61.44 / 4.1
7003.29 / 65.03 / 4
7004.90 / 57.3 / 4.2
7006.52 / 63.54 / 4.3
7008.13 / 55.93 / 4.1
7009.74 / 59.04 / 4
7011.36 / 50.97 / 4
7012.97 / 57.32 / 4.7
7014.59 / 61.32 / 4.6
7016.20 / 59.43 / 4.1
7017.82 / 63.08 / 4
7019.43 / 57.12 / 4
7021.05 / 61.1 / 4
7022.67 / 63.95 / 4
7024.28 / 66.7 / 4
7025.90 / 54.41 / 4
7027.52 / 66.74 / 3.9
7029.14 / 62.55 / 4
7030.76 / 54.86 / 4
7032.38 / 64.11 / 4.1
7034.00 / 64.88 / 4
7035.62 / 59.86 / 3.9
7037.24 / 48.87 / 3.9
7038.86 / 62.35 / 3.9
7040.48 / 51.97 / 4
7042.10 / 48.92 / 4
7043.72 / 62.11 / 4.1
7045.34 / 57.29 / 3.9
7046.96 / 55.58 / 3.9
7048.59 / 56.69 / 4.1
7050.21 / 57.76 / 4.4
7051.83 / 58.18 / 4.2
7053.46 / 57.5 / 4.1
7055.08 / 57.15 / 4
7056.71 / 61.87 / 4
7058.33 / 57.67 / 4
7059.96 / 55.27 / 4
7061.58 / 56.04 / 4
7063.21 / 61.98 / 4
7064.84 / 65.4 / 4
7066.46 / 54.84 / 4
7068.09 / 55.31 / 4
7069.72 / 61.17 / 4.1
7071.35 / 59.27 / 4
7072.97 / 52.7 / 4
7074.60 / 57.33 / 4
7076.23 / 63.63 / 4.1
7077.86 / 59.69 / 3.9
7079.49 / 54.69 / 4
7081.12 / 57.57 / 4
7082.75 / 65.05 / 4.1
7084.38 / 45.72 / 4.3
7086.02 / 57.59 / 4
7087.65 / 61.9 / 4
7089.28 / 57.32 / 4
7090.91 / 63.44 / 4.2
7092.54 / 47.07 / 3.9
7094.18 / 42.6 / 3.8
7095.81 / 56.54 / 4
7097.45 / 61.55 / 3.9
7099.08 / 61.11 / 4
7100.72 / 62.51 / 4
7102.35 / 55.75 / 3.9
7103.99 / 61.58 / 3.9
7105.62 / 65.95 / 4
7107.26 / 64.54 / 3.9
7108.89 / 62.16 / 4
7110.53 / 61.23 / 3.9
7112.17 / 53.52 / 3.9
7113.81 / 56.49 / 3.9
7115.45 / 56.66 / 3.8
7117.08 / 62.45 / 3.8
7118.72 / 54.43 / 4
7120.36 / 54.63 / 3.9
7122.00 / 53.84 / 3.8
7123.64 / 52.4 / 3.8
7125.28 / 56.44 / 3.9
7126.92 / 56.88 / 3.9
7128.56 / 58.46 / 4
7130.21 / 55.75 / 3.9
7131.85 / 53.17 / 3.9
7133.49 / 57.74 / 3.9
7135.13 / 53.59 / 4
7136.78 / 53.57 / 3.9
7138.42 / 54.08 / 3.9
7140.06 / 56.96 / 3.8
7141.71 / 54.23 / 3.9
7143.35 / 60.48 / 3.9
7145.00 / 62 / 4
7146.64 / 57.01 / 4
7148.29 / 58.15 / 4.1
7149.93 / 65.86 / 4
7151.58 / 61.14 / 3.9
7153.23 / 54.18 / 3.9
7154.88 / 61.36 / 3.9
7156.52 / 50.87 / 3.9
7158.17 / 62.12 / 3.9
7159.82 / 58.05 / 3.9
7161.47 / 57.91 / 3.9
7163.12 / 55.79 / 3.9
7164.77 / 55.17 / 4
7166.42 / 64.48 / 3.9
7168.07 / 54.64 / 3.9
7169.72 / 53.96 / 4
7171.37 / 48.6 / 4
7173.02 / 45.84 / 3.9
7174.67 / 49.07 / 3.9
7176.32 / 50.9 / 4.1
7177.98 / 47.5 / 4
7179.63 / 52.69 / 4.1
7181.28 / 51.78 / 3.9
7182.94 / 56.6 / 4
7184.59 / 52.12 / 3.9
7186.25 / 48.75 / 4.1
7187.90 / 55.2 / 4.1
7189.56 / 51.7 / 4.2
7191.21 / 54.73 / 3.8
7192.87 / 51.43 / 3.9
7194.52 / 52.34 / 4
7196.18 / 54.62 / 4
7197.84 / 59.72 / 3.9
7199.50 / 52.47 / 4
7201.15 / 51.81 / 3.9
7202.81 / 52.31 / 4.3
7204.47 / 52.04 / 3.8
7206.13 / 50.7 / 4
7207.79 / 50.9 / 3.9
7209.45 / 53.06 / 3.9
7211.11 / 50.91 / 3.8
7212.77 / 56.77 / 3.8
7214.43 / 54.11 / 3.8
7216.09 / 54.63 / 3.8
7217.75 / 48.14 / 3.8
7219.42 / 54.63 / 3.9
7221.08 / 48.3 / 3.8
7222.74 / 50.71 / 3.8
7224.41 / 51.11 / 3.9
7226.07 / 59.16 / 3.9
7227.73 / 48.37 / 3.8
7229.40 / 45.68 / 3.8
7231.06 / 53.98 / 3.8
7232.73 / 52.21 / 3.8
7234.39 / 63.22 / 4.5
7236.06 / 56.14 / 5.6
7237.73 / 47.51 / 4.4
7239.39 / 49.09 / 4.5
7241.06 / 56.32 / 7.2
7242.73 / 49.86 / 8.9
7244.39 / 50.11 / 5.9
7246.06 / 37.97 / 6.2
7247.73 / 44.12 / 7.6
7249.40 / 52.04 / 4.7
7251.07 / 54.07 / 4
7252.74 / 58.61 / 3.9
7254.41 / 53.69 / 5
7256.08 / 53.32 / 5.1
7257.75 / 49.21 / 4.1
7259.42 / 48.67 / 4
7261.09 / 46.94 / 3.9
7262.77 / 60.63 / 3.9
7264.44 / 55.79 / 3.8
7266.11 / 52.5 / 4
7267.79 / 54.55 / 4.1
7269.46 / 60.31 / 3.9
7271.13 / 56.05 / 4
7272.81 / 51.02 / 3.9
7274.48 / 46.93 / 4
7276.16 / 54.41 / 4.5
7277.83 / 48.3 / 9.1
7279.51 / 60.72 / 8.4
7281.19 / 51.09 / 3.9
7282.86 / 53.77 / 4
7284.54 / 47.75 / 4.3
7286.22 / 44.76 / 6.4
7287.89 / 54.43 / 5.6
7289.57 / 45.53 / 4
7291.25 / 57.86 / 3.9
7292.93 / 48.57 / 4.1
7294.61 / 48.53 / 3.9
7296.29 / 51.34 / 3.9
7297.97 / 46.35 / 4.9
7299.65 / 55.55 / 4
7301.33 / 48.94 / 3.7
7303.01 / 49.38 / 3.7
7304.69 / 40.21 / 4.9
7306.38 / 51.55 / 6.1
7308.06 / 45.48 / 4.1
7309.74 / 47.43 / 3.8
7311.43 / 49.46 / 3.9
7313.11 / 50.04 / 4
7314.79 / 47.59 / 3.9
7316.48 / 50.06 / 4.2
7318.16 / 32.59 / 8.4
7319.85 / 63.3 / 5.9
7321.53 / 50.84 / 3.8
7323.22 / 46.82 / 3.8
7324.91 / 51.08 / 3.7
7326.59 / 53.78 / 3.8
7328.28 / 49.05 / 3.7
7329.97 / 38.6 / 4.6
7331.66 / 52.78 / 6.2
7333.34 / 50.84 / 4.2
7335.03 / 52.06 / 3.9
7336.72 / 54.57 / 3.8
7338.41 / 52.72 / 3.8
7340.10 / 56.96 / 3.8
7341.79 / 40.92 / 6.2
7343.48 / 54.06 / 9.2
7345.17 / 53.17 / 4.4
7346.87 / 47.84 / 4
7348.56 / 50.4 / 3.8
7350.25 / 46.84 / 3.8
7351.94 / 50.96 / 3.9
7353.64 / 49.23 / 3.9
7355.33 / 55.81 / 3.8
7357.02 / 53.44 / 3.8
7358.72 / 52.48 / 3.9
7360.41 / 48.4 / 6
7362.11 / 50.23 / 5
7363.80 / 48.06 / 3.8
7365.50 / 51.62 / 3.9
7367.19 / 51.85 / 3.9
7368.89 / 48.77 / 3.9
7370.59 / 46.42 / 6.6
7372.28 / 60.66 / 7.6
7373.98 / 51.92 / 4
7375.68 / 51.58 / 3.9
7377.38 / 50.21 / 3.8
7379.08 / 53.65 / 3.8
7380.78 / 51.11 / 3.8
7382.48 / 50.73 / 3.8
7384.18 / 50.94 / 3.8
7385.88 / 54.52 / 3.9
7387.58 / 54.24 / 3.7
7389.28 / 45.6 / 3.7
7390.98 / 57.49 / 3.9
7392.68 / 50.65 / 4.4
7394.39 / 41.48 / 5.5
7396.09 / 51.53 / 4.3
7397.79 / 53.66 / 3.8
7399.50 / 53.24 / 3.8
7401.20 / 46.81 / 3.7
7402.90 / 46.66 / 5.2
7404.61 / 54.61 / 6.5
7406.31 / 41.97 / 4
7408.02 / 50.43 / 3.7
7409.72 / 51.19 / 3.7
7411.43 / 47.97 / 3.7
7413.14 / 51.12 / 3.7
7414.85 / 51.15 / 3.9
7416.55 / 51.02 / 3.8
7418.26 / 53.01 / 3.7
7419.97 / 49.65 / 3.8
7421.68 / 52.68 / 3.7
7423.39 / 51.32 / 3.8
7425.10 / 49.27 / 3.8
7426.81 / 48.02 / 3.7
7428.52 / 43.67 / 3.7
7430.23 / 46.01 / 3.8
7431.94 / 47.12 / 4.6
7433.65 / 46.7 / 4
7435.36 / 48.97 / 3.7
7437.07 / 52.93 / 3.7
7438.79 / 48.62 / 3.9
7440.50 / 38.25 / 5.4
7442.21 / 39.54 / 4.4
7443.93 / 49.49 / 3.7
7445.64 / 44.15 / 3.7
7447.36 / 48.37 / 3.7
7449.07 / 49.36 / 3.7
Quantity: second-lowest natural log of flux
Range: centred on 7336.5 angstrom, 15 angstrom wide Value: 3.71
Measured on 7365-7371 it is 3.89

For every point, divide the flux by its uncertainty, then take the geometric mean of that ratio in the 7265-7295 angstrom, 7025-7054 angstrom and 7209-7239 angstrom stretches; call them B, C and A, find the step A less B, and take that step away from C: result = 12.5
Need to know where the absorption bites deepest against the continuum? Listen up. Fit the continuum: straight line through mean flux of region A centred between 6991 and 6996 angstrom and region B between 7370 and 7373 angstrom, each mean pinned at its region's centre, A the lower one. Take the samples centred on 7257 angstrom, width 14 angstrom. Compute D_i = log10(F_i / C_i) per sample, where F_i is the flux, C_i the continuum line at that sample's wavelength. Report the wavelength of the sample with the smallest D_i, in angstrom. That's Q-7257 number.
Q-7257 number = 7261.09 angstrom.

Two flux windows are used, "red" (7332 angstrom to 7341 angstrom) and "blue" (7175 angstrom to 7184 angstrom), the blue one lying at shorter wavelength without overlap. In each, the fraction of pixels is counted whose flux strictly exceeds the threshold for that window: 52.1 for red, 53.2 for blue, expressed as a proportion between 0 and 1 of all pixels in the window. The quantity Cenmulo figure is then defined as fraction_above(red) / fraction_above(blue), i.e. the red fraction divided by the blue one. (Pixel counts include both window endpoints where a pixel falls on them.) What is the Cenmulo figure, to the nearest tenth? 3.0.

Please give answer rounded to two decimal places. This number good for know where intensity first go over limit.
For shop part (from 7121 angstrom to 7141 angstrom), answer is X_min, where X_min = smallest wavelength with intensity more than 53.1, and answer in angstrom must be 7122.00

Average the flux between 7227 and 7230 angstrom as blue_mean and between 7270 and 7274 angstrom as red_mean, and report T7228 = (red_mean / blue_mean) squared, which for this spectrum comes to 1.30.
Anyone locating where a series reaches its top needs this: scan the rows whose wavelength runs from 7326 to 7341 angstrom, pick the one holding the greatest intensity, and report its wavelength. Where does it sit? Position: 7340.10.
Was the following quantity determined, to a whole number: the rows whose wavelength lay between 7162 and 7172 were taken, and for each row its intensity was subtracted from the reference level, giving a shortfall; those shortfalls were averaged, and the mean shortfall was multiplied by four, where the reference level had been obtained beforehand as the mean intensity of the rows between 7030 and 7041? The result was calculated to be 11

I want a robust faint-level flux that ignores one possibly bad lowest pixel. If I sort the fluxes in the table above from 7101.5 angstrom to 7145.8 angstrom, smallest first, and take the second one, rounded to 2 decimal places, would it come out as 53.17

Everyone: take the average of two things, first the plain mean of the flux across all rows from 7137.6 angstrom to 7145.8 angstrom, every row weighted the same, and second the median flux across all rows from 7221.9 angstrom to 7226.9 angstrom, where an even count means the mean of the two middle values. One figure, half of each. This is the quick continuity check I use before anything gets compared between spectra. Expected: 54.3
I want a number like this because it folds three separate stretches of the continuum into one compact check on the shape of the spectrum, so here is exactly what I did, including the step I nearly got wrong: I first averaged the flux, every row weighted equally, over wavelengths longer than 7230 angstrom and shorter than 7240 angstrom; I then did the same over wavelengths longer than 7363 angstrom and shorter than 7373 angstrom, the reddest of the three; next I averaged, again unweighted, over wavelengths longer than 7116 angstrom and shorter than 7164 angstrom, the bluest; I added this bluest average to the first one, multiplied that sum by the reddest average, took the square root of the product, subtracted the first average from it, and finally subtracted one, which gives 20.6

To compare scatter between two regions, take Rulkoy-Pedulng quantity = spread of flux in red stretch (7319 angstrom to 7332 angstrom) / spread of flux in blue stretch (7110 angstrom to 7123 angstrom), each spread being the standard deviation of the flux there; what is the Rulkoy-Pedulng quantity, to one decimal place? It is 2.0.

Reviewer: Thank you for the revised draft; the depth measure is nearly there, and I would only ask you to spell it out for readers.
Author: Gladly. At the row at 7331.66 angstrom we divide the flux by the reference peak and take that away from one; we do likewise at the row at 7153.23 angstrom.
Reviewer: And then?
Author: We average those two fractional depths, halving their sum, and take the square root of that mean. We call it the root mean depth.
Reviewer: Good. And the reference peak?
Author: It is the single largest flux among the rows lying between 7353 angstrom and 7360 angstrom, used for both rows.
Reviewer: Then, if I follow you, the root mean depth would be 0.20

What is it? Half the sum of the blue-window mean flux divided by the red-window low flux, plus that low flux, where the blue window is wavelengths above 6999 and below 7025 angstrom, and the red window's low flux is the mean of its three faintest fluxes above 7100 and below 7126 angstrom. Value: 27.2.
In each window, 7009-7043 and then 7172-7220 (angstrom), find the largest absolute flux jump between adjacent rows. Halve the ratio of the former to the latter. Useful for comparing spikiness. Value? 0.9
